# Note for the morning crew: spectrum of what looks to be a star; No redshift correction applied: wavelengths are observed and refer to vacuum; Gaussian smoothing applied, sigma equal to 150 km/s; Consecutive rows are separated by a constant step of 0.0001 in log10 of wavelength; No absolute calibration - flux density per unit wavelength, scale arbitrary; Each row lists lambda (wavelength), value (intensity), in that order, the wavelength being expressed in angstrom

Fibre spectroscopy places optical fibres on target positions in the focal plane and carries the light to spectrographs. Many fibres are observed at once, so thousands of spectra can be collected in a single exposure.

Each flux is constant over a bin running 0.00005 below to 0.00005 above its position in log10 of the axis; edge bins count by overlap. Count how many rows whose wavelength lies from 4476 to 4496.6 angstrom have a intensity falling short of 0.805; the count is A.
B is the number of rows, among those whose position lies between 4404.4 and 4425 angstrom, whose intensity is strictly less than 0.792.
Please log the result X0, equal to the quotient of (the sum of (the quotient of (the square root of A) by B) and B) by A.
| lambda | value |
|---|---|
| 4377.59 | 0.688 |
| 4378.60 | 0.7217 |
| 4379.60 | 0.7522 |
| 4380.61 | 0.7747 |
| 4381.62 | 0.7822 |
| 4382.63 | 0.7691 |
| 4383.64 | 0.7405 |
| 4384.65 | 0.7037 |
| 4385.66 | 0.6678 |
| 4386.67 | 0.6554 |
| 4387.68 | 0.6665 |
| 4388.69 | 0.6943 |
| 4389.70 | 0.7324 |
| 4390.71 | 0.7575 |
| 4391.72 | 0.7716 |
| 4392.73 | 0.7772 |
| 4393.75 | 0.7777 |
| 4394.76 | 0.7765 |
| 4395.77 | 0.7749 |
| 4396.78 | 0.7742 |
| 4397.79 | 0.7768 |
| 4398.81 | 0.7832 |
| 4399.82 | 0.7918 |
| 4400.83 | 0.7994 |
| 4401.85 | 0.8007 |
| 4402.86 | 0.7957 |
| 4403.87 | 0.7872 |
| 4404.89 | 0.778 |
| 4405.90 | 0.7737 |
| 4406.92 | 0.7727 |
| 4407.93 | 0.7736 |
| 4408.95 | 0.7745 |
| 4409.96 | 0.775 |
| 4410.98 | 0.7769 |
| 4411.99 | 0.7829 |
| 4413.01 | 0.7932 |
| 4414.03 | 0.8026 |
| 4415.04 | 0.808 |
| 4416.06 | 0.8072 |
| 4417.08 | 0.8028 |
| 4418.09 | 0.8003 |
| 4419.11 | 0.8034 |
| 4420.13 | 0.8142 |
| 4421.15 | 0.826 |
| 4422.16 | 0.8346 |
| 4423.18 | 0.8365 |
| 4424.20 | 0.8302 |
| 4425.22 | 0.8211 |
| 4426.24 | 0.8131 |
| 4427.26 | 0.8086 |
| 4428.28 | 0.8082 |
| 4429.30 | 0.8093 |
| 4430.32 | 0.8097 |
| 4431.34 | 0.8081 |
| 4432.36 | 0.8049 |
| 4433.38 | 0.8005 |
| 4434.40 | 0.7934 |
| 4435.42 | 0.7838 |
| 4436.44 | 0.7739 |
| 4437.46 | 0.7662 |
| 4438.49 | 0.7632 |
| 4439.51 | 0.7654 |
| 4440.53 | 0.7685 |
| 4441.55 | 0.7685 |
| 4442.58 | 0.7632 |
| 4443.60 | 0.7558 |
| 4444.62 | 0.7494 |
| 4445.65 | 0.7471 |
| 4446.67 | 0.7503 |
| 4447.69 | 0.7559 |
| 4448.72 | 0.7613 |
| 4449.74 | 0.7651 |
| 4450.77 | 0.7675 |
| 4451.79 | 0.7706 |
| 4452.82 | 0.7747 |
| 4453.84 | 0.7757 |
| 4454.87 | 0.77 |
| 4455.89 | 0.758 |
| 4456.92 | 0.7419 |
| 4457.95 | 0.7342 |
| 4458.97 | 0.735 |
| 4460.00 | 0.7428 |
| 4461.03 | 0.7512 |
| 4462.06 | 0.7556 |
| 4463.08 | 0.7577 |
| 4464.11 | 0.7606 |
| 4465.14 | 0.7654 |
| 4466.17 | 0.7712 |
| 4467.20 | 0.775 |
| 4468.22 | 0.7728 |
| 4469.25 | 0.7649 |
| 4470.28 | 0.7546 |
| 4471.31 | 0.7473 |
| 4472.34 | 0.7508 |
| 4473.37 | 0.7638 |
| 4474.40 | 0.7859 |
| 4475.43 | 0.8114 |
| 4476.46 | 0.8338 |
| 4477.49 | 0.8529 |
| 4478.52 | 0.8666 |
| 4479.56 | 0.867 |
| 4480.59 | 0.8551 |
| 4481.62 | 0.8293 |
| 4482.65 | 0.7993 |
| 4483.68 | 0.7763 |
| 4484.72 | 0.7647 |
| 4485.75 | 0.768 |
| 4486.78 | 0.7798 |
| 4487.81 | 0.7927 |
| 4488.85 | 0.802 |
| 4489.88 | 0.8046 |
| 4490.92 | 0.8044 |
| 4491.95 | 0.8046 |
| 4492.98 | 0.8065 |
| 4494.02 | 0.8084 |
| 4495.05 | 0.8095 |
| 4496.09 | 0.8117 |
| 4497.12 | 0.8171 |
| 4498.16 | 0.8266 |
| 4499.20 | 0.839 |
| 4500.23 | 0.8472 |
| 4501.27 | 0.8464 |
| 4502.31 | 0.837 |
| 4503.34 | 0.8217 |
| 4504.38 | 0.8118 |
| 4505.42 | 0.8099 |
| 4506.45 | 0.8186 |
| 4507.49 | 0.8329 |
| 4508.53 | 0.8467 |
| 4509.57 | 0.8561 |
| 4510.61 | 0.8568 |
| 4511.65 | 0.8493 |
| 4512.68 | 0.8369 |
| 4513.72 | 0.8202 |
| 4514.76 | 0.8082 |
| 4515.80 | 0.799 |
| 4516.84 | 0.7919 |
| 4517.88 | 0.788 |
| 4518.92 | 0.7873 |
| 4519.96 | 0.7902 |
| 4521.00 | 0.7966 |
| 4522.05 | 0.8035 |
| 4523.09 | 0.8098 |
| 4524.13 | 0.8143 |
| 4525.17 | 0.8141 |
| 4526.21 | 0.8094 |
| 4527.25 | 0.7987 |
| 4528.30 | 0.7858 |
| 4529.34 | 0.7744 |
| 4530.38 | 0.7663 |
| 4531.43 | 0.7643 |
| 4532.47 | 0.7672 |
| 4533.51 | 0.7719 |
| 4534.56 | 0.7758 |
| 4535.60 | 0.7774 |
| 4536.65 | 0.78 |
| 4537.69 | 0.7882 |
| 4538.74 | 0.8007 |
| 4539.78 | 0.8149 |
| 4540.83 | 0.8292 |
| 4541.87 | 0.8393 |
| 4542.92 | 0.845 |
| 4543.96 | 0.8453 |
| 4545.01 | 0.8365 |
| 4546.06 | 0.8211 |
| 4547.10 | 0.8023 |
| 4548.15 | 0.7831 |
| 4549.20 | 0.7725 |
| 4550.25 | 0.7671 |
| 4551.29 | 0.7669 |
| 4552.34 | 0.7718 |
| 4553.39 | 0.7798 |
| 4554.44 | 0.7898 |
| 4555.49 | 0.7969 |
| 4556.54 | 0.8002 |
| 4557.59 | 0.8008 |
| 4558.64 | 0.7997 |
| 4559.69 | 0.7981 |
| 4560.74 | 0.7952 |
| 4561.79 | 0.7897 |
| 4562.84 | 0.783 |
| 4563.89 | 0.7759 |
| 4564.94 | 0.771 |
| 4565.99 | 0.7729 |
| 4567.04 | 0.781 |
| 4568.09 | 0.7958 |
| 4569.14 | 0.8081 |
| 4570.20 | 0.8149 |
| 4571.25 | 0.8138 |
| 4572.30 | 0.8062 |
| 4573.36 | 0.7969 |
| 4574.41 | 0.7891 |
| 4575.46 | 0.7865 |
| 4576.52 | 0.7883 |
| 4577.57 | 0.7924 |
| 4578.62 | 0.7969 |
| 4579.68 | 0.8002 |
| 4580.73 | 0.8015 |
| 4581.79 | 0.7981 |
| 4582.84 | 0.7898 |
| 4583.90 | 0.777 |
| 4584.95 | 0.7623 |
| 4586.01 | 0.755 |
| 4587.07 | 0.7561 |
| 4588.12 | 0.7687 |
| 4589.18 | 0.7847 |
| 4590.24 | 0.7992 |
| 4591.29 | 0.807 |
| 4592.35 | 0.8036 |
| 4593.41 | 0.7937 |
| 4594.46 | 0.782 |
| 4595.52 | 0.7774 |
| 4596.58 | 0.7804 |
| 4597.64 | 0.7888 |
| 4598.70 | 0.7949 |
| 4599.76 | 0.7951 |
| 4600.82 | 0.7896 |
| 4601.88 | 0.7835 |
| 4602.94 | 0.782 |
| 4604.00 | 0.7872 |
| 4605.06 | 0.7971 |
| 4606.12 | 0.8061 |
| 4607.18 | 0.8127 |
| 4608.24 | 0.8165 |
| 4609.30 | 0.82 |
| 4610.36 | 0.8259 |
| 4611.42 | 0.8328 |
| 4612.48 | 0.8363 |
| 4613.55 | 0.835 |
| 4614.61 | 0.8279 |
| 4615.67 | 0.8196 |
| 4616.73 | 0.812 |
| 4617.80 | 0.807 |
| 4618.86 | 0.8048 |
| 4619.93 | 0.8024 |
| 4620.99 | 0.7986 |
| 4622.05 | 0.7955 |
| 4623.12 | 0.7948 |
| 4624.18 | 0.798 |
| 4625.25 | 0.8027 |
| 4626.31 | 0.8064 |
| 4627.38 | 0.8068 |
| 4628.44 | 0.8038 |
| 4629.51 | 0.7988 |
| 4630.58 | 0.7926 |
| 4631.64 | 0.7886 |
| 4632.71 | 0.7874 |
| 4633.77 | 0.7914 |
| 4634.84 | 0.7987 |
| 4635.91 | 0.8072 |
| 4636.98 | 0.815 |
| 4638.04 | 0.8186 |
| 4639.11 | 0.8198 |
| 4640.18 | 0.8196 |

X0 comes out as 0.8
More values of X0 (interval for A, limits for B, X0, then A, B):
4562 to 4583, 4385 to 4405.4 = 1.1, 16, 17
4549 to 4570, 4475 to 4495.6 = 0.3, 19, 4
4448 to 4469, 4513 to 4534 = 0.5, 20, 10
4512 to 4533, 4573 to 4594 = 0.8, 13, 10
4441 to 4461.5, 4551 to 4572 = 0.5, 20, 10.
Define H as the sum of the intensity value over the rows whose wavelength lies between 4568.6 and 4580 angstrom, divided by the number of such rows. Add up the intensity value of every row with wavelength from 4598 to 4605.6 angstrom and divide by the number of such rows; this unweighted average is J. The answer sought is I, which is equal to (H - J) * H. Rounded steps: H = 0.799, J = 0.790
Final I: 0.008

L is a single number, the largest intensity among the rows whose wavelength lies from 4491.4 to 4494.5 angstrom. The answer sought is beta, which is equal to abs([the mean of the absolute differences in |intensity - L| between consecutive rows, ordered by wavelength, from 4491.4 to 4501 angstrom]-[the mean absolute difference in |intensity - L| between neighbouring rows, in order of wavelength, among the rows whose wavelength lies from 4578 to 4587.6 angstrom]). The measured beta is 0.0012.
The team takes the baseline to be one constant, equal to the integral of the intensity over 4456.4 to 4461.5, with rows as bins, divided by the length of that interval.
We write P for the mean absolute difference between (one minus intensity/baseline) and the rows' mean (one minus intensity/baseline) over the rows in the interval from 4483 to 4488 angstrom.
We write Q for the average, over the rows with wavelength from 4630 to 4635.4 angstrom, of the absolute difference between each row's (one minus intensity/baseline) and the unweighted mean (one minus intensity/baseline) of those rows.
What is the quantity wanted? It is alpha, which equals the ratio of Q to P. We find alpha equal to 0.4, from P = 0.0108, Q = 0.004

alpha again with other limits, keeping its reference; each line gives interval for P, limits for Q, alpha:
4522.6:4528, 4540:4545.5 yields 1.2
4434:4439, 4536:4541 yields 1.6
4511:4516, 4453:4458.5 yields 0.9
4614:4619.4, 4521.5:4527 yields 0.4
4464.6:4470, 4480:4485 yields 7.9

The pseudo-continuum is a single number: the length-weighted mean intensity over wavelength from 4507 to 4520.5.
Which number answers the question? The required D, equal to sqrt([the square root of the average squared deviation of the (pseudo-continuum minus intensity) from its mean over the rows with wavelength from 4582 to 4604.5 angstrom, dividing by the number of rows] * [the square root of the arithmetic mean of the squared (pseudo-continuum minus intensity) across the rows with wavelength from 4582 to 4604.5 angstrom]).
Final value 0.023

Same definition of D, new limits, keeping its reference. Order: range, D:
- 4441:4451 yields 0.021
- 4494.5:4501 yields 0.014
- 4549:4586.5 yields 0.023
